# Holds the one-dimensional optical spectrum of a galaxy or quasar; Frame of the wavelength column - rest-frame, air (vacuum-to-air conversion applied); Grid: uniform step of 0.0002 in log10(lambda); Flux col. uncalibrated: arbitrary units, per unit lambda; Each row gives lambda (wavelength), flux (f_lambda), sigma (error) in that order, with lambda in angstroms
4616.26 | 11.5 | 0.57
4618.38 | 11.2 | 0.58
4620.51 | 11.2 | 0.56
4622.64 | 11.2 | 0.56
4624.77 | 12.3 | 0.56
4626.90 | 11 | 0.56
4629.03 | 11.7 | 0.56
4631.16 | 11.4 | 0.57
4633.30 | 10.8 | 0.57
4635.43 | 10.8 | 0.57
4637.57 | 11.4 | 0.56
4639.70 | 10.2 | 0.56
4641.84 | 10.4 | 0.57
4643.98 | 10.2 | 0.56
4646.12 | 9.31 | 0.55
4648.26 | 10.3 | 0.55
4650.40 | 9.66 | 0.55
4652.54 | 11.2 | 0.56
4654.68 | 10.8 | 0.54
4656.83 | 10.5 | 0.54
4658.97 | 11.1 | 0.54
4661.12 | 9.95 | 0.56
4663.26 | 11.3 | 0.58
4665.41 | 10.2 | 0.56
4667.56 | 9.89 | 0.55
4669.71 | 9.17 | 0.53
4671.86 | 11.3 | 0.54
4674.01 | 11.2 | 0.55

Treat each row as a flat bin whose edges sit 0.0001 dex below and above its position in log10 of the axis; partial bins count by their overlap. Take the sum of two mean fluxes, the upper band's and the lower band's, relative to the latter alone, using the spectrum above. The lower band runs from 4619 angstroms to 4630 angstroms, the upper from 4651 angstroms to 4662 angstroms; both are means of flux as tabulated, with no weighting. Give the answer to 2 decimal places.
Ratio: 1.93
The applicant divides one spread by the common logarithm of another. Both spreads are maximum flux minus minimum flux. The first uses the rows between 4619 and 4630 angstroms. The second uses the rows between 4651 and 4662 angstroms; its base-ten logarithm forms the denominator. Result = 13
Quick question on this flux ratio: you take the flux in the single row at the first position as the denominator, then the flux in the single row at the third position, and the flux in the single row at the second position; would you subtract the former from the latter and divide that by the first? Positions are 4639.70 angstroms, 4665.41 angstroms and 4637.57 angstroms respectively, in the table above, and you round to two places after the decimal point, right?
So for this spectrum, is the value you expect 0.12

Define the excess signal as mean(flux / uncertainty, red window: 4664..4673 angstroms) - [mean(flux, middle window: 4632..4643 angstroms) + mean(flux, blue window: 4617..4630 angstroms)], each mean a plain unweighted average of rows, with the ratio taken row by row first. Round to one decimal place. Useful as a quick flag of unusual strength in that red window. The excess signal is -3.5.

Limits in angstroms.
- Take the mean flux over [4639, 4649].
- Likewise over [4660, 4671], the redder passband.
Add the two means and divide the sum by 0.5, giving 40.4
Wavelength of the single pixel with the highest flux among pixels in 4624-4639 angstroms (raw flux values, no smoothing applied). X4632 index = 4624.77 angstroms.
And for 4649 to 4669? 4663.26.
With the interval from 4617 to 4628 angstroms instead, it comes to 4624.77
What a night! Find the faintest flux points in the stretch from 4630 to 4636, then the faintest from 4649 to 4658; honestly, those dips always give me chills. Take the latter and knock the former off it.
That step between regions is -1.1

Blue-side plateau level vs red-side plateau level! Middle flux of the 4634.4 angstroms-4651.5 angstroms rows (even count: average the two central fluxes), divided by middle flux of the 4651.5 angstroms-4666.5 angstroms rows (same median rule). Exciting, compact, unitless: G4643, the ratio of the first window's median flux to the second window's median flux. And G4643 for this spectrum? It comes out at 0.95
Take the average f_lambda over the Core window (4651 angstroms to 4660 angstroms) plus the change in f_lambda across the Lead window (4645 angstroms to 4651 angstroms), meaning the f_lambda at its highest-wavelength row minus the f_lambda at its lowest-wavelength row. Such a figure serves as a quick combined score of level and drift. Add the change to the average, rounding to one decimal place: 11.2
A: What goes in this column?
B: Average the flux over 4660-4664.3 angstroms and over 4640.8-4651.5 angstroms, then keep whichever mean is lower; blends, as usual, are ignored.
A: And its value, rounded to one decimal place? 10.0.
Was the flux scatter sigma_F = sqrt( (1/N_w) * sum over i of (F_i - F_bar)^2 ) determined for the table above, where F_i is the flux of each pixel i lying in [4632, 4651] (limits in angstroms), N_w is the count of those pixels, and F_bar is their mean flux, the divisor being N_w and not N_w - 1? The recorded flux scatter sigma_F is 0.59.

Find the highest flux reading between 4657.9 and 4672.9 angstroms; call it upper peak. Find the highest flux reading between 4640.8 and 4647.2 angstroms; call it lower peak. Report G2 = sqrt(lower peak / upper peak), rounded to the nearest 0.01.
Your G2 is 0.96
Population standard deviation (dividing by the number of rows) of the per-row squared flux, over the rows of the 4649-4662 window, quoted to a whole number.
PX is 12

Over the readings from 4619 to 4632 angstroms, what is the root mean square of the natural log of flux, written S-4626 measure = 2.44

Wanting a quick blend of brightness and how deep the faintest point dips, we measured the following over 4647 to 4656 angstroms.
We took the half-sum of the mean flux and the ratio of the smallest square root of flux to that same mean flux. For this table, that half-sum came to 5.4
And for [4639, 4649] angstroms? 5.2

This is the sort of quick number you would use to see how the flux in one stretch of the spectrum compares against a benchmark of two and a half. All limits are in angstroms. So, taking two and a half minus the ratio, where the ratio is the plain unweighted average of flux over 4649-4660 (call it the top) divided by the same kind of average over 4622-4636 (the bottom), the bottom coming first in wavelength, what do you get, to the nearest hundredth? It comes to 1.56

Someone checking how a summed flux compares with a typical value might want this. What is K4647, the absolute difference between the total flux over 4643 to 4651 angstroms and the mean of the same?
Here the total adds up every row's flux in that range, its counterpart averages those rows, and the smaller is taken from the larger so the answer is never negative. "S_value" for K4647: 29.6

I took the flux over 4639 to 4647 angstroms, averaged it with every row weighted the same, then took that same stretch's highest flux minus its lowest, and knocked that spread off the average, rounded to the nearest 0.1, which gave 8.9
